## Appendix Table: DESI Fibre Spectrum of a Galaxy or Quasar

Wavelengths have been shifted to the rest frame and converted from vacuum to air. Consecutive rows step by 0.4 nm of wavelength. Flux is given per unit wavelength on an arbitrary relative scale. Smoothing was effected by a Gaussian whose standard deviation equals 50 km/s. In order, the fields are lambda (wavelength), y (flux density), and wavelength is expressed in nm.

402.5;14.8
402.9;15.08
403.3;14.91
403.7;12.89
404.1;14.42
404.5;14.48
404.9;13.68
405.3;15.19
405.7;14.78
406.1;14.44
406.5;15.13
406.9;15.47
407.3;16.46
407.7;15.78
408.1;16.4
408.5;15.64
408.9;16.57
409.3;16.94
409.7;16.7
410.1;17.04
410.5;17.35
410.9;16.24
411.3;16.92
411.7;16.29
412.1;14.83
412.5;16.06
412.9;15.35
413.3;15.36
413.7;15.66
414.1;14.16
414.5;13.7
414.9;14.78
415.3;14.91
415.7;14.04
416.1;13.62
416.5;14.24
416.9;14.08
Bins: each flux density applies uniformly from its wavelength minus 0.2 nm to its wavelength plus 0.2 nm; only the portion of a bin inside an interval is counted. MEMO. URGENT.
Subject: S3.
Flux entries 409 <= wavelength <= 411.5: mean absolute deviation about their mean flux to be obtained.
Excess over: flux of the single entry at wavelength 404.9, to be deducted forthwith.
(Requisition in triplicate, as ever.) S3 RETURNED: -13.4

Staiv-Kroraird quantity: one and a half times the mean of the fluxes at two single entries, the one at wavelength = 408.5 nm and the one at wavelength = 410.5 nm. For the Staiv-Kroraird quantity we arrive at 24.7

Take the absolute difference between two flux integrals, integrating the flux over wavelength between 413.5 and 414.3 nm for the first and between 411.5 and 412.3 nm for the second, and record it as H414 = 0.5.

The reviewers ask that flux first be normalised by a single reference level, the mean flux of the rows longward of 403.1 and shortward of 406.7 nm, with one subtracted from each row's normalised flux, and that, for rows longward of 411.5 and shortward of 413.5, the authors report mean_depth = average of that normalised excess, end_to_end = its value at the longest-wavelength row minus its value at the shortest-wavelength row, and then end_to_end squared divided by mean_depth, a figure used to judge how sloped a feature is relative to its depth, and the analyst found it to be 0.05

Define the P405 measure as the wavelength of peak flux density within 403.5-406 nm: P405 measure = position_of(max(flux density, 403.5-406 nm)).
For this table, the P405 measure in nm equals 405.3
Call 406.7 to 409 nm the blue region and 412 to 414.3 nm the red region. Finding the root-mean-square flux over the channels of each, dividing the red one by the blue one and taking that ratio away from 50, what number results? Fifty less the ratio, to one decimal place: 49.1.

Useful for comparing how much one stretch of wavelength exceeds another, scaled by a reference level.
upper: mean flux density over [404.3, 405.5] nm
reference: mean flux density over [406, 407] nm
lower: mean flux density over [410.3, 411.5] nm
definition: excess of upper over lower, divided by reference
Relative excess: -0.16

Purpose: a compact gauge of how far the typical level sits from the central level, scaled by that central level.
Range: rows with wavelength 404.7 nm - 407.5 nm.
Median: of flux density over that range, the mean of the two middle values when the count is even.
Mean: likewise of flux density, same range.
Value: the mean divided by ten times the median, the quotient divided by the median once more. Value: 0.0066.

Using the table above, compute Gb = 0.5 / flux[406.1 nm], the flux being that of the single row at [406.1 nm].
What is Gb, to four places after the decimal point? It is 0.0346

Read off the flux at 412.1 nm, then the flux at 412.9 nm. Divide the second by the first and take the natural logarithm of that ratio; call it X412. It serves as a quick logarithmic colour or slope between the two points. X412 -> 0.034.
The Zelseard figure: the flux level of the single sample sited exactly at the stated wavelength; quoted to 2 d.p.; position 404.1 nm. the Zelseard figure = 14.42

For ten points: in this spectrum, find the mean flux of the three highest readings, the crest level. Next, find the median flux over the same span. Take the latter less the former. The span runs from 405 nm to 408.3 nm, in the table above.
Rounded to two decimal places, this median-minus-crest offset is -0.88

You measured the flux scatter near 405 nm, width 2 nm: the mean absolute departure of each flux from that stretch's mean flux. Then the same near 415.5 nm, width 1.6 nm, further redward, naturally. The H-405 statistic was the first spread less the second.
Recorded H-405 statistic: -0.13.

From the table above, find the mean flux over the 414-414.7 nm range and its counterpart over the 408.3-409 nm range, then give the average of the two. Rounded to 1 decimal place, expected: 15.0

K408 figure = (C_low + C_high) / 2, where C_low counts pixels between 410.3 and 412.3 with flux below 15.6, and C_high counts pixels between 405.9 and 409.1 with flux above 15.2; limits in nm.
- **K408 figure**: 3.5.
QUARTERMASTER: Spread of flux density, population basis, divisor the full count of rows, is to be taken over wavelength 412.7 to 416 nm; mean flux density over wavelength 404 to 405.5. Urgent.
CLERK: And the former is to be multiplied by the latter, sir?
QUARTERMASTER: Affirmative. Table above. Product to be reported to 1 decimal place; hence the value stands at 9.6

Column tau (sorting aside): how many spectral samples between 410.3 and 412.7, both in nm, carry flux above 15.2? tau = 5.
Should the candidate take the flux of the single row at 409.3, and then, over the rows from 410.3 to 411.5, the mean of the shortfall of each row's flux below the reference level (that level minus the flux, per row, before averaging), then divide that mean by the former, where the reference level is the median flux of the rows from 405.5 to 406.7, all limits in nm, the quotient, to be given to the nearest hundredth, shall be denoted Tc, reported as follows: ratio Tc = -0.12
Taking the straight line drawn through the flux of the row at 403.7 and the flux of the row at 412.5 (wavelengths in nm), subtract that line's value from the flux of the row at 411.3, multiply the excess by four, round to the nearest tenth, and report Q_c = 5.2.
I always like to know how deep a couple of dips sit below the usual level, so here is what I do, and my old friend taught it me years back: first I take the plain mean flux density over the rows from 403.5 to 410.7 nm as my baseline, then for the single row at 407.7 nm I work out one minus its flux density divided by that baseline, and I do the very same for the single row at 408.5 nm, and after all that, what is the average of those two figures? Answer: -0.012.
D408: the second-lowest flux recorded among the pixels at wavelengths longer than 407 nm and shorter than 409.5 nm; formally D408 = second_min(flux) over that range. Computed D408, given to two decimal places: 15.78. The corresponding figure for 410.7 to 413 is 15.35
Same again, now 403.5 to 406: 13.68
